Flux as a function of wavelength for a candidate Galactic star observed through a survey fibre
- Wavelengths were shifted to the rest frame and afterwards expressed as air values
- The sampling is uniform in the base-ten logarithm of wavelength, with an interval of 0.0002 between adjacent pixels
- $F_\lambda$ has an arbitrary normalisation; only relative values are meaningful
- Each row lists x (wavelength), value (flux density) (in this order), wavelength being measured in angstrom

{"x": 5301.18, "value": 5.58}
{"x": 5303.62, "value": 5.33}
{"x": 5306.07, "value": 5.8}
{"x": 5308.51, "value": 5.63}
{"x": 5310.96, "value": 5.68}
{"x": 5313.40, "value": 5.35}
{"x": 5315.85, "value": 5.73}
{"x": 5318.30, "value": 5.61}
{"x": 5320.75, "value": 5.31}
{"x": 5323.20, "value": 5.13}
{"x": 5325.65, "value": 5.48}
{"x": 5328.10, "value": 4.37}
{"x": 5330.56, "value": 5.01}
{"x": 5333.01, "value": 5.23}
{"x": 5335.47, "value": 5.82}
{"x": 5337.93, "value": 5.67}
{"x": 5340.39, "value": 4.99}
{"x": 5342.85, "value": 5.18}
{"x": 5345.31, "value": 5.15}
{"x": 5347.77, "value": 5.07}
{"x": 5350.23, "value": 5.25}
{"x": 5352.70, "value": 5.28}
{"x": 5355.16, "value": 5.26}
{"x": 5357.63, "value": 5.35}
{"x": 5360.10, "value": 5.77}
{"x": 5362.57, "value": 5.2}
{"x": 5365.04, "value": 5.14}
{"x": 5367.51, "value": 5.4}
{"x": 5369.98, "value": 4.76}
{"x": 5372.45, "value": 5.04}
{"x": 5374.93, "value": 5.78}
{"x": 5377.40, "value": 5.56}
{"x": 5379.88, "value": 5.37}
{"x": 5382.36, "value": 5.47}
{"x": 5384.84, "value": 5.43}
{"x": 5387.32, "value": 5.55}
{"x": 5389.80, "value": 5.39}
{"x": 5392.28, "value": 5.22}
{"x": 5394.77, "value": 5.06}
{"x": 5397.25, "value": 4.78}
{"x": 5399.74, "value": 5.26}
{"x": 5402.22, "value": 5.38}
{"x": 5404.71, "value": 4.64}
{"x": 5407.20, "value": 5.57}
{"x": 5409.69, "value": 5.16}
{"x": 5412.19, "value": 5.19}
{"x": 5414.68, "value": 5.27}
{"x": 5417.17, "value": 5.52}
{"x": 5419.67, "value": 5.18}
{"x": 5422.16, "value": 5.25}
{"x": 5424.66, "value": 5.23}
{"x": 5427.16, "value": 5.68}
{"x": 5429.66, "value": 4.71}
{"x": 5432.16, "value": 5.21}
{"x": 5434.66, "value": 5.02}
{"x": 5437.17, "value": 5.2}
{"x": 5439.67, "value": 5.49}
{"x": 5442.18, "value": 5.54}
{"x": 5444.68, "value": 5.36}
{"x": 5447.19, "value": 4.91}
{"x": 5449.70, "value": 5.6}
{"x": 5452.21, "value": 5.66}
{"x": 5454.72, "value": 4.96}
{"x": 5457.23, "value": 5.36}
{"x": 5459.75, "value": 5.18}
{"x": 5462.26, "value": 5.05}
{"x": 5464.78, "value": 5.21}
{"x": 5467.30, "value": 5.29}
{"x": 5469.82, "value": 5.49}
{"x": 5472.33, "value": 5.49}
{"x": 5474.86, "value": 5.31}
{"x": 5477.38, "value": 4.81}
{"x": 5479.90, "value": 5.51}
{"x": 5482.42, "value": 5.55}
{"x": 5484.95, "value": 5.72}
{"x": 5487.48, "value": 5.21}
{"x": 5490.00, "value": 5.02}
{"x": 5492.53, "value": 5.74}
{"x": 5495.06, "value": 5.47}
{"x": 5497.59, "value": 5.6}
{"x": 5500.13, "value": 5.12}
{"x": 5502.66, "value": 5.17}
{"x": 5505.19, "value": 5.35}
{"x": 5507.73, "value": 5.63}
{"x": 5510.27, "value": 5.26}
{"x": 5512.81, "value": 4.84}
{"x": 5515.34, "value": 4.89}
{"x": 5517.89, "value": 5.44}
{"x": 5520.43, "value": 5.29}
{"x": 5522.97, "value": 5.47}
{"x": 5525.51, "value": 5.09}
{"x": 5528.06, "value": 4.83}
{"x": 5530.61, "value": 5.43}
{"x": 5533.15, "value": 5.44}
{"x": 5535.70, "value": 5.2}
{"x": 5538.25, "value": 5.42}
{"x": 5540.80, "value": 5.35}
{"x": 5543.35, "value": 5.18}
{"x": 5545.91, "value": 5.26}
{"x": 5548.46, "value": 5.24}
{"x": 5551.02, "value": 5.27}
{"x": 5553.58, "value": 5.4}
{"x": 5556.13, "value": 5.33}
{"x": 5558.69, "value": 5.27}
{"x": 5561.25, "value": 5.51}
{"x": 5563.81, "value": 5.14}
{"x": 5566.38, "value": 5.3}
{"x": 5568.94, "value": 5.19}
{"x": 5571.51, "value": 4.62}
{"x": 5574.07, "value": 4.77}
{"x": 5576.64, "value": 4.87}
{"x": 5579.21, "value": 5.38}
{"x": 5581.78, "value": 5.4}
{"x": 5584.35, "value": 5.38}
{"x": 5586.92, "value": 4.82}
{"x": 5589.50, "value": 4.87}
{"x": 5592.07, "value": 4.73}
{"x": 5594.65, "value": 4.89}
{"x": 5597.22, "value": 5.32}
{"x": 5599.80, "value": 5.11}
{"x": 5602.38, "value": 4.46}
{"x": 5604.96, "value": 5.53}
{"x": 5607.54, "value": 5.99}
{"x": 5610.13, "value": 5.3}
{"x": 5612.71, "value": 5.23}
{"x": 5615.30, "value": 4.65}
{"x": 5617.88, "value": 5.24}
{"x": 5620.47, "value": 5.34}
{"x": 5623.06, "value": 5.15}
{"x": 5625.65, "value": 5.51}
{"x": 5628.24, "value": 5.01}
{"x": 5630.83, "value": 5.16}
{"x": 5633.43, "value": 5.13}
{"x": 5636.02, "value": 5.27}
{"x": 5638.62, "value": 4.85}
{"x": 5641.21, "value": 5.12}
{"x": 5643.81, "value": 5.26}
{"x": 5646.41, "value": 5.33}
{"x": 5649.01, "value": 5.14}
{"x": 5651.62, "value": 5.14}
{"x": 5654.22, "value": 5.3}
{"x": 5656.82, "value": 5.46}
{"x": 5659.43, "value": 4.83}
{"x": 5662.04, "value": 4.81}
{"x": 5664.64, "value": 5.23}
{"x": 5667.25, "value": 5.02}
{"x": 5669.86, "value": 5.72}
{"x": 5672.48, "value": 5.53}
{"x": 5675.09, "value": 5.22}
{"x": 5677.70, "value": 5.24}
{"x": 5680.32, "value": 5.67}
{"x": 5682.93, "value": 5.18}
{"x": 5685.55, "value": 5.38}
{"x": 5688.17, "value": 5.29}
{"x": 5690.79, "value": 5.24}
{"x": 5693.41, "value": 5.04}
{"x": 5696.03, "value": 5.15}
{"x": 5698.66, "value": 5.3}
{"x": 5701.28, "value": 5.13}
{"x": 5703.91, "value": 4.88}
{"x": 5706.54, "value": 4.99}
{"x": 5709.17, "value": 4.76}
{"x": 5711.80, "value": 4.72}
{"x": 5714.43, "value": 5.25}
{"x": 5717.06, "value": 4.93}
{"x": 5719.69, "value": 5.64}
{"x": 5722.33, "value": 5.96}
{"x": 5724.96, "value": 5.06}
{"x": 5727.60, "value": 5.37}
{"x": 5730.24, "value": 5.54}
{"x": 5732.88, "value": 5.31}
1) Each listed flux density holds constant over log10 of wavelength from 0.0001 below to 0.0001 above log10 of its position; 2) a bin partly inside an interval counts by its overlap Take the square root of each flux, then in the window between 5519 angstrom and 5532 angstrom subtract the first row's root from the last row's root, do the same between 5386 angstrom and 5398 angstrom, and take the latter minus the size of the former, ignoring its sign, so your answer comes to -0.20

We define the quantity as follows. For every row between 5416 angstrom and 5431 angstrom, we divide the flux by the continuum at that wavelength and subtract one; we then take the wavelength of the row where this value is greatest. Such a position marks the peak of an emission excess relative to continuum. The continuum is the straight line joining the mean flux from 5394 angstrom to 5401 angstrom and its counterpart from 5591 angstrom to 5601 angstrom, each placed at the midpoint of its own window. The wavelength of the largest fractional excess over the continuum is 5427.16 angstrom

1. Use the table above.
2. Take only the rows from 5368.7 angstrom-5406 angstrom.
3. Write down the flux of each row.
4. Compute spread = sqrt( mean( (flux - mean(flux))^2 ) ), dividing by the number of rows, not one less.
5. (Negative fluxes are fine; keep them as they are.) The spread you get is 0.32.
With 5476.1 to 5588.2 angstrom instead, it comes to 0.26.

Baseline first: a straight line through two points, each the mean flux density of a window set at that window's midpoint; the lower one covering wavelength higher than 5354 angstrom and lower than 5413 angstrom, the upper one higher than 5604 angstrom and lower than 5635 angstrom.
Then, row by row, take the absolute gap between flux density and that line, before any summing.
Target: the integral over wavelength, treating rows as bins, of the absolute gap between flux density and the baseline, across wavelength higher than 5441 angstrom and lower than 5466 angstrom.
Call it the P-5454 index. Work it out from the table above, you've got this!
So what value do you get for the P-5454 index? 5.5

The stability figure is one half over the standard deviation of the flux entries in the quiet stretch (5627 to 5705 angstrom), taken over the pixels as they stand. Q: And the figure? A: 2.3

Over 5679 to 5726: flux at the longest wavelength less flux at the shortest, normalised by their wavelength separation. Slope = -0.014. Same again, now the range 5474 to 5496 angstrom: 0.008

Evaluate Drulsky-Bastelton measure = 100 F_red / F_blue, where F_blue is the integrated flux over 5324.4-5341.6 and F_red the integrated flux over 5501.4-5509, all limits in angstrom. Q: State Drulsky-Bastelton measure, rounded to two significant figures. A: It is 46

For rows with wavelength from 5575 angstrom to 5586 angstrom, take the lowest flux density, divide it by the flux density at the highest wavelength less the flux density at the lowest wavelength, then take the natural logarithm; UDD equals 2.3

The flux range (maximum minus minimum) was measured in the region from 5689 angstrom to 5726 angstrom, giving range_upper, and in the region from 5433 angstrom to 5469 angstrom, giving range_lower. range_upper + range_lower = 2.0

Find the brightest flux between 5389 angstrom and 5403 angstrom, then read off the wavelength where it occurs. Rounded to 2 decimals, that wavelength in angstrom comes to 5389.80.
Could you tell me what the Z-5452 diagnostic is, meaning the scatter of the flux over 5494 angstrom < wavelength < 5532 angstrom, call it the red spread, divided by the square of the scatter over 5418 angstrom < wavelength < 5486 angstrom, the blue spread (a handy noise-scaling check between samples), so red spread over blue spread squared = 3.6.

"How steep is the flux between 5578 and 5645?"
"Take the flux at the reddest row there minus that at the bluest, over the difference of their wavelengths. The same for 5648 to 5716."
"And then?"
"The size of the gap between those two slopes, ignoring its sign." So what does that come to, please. 0.0035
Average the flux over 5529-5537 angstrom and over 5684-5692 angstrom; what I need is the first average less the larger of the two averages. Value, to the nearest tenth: 0.0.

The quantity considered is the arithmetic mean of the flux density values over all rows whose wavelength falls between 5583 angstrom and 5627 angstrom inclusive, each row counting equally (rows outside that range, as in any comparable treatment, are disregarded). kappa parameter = 5.15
